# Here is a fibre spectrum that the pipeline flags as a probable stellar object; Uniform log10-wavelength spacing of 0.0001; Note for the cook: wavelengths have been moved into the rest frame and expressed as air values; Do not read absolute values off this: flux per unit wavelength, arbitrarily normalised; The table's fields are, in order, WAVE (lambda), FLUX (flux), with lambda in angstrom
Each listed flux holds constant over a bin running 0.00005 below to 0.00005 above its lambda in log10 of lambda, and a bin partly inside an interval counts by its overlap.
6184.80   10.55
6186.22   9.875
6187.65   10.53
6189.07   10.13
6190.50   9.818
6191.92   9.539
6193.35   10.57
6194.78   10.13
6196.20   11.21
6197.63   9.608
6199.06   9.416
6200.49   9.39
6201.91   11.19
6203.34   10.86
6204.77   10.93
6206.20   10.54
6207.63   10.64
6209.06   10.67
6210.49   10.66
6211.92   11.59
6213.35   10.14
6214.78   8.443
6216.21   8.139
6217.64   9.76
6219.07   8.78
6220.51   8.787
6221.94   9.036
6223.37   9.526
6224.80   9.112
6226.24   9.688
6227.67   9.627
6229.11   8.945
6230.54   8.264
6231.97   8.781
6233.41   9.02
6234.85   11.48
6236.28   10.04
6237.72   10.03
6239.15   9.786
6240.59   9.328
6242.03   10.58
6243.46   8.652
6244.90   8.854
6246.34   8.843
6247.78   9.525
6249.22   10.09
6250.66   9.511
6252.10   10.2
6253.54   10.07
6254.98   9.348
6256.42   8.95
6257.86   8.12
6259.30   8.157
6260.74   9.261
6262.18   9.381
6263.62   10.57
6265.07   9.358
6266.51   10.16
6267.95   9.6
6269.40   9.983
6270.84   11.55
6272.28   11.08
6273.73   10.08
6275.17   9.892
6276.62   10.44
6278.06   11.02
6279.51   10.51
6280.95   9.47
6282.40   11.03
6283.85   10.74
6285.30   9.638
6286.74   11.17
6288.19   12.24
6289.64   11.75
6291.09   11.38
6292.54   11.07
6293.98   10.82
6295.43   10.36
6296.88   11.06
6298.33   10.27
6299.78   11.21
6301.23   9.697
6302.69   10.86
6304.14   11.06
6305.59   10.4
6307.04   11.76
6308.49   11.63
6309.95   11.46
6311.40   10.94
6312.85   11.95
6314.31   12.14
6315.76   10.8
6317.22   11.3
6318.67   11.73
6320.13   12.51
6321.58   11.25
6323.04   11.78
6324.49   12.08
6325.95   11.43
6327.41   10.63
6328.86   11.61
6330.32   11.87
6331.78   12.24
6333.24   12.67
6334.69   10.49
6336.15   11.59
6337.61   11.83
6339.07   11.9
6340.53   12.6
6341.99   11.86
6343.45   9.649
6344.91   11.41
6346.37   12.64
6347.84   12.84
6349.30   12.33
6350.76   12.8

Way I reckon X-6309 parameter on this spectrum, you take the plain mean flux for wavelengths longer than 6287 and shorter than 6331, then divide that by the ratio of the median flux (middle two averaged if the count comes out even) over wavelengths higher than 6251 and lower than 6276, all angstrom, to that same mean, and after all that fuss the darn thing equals 12.9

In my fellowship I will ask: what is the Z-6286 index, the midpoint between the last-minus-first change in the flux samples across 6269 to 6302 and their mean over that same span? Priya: 5.2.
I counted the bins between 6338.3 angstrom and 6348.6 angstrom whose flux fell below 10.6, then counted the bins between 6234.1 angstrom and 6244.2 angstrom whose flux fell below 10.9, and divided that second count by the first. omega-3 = 6.0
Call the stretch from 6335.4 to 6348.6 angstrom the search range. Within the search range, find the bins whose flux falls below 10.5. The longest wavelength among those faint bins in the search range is 6343.45 angstrom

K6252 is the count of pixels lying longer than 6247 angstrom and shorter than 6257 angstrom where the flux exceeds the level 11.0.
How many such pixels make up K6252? 0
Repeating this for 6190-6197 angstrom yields 1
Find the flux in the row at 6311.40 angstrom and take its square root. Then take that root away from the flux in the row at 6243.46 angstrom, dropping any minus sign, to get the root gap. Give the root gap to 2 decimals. 5.34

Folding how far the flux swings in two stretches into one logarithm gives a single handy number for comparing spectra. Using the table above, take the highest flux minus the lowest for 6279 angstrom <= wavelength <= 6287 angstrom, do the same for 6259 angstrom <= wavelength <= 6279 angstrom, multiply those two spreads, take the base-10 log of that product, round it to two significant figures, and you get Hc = 0.76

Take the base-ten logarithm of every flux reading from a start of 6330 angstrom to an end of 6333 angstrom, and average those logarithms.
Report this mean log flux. 1.08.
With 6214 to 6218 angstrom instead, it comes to 0.94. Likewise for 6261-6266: 0.99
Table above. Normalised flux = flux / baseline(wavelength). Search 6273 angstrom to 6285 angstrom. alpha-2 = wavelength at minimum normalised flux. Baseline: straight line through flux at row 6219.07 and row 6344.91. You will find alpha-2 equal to 6280.95 angstrom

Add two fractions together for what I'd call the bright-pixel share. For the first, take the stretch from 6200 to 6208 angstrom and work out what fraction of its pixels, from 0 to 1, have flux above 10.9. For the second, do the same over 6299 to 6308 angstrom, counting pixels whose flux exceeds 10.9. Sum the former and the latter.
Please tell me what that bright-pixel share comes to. 0.8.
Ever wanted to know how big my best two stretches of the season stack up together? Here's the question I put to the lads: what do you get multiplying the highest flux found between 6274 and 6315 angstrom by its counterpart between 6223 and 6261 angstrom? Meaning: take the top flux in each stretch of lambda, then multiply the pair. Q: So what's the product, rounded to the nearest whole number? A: 141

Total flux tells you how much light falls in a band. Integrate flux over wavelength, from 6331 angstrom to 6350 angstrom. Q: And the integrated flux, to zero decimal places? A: 225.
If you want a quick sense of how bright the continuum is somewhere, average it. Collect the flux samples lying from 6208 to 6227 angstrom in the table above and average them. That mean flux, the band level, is 9.6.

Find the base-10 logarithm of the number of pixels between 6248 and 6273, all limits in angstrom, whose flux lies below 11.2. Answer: 1.20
